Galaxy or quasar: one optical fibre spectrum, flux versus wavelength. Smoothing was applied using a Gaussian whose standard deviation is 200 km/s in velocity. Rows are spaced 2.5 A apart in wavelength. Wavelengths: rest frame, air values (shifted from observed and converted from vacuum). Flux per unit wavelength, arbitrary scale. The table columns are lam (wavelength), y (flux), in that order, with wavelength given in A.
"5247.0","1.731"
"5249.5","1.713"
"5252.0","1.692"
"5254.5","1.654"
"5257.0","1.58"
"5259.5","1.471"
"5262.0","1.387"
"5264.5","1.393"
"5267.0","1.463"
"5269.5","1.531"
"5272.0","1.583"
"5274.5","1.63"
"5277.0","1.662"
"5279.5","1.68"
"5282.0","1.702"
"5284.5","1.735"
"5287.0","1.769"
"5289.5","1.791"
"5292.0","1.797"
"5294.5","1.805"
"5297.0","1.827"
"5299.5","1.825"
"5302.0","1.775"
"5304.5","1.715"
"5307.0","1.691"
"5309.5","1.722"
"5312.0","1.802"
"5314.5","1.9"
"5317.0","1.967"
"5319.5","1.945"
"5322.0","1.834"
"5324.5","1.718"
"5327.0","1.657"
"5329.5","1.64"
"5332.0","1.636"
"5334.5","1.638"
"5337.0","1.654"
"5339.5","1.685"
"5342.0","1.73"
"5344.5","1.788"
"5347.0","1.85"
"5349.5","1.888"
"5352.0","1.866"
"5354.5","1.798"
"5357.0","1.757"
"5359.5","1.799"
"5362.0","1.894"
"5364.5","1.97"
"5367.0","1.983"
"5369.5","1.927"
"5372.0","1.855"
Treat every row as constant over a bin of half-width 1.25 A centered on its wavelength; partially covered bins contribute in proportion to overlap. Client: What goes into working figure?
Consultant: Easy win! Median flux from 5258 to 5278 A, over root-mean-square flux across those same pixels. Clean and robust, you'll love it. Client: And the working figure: 0.99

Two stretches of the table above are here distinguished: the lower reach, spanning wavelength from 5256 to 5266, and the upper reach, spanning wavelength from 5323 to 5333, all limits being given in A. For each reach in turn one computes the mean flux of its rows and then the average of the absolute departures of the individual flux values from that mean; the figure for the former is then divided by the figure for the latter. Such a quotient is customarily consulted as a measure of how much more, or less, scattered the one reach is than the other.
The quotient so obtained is 2.5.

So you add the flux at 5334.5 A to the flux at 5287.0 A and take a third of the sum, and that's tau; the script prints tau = 1.14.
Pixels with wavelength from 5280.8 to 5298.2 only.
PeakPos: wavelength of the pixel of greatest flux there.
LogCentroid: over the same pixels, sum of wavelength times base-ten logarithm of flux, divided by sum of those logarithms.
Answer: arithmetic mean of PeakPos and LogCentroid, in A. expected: 5293.3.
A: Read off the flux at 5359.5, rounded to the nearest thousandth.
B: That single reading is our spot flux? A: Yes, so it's 1.799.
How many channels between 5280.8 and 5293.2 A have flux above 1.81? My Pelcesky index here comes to 0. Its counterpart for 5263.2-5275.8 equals 0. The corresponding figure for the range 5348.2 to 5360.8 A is 2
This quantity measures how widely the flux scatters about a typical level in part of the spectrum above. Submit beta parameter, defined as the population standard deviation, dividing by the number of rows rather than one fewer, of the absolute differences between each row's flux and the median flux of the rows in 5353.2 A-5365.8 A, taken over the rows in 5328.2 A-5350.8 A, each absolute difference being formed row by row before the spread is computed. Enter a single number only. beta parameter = 0.052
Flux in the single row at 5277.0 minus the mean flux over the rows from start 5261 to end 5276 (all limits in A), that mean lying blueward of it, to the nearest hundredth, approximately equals 0.16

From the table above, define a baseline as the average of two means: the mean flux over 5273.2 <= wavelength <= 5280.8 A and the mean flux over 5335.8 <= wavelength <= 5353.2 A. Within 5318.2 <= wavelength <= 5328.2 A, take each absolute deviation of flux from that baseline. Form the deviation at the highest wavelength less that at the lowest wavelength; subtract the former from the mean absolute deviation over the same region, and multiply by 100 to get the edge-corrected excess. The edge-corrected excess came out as 27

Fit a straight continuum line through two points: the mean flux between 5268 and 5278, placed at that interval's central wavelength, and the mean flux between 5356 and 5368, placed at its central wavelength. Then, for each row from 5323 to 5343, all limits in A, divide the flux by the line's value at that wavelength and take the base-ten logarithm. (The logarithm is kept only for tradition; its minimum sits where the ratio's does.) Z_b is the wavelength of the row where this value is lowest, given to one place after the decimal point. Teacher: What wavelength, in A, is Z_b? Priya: 5334.5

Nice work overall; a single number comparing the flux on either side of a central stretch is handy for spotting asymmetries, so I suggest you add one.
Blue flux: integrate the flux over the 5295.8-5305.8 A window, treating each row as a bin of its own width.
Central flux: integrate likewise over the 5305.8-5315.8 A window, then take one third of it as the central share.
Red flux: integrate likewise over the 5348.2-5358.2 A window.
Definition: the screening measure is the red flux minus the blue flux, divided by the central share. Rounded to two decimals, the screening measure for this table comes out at 0.07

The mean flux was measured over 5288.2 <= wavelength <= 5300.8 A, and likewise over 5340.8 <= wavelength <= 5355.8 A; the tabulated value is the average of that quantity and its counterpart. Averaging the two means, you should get 1.81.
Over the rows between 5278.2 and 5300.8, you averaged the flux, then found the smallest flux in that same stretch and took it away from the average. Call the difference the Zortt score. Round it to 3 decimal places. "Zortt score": 0.090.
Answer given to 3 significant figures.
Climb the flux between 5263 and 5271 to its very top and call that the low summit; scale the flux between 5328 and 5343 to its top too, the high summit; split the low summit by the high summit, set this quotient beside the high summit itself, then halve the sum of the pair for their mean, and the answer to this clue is 1.31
